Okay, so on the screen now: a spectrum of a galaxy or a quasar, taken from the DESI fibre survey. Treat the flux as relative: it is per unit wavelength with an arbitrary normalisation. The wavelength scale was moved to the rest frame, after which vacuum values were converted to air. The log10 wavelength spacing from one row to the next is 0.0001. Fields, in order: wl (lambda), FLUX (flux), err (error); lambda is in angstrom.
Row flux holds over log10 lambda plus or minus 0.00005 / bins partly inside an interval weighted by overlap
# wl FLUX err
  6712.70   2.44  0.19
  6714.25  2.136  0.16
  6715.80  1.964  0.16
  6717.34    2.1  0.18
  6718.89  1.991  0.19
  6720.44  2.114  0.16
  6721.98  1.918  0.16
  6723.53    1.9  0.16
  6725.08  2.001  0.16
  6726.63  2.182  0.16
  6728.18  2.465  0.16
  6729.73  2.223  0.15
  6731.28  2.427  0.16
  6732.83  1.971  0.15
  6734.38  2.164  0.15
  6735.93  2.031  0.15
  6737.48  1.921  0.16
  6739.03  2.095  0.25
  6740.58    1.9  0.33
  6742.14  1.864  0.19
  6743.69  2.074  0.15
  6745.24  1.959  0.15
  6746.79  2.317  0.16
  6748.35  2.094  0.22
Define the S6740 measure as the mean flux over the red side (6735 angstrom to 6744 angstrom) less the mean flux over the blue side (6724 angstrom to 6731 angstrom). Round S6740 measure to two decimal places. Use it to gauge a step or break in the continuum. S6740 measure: -0.24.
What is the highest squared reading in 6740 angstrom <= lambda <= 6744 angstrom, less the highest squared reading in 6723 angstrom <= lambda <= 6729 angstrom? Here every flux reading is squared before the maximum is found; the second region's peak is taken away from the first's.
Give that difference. -1.8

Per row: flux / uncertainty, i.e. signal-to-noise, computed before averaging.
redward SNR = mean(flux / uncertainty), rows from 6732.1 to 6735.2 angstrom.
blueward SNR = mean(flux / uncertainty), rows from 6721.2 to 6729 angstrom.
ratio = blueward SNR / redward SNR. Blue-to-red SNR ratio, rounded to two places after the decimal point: 0.95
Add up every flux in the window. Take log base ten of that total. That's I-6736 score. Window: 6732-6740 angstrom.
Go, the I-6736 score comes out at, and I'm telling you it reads 1.01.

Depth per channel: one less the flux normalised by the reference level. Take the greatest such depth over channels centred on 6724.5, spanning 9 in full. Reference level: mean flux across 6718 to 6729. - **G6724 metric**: 0.087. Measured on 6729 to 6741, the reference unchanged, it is 0.087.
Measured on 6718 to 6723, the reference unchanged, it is 0.079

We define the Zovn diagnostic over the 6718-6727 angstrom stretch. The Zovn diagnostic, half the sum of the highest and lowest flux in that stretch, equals 2.04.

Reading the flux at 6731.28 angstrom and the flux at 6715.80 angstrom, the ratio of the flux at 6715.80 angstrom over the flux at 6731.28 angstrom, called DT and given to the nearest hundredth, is 0.81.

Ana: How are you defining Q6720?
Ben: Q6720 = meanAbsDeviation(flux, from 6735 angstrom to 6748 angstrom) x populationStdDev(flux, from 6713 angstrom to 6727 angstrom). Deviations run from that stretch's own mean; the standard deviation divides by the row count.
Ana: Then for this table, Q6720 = 0.010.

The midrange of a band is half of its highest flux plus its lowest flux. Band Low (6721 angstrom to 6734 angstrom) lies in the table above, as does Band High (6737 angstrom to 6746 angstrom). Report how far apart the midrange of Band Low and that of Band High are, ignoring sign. 0.20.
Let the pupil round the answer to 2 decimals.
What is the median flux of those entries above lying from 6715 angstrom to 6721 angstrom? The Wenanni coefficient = 2.05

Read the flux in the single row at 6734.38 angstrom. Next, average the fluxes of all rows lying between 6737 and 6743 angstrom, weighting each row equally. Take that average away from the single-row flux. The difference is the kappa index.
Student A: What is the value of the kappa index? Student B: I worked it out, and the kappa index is 0.22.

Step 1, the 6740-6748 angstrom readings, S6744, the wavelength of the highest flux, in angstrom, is 6746.79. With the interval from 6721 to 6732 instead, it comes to 6728.18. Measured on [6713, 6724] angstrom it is 6714.25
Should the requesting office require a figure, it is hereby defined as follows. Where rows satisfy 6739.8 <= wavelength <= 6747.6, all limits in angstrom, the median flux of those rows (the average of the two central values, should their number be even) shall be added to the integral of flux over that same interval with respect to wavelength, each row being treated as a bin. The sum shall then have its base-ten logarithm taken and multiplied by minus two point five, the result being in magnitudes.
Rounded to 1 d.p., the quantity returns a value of -3.1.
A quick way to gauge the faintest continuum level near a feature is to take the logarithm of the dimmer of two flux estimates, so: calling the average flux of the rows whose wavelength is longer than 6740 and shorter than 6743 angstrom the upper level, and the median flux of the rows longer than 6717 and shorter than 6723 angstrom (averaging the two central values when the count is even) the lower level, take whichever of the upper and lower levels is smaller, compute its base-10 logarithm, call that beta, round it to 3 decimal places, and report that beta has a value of 0.275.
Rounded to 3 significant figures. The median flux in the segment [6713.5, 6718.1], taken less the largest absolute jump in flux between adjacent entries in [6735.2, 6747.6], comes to 1.74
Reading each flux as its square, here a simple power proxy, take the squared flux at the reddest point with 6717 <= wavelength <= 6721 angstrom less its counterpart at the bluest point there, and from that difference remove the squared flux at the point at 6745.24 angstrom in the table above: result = -3.8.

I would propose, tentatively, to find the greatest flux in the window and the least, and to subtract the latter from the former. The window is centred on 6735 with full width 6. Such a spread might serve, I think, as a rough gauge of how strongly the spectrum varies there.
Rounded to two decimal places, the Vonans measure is 0.24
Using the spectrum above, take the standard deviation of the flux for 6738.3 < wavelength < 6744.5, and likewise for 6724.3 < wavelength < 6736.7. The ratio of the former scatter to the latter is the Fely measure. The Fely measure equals 0.6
